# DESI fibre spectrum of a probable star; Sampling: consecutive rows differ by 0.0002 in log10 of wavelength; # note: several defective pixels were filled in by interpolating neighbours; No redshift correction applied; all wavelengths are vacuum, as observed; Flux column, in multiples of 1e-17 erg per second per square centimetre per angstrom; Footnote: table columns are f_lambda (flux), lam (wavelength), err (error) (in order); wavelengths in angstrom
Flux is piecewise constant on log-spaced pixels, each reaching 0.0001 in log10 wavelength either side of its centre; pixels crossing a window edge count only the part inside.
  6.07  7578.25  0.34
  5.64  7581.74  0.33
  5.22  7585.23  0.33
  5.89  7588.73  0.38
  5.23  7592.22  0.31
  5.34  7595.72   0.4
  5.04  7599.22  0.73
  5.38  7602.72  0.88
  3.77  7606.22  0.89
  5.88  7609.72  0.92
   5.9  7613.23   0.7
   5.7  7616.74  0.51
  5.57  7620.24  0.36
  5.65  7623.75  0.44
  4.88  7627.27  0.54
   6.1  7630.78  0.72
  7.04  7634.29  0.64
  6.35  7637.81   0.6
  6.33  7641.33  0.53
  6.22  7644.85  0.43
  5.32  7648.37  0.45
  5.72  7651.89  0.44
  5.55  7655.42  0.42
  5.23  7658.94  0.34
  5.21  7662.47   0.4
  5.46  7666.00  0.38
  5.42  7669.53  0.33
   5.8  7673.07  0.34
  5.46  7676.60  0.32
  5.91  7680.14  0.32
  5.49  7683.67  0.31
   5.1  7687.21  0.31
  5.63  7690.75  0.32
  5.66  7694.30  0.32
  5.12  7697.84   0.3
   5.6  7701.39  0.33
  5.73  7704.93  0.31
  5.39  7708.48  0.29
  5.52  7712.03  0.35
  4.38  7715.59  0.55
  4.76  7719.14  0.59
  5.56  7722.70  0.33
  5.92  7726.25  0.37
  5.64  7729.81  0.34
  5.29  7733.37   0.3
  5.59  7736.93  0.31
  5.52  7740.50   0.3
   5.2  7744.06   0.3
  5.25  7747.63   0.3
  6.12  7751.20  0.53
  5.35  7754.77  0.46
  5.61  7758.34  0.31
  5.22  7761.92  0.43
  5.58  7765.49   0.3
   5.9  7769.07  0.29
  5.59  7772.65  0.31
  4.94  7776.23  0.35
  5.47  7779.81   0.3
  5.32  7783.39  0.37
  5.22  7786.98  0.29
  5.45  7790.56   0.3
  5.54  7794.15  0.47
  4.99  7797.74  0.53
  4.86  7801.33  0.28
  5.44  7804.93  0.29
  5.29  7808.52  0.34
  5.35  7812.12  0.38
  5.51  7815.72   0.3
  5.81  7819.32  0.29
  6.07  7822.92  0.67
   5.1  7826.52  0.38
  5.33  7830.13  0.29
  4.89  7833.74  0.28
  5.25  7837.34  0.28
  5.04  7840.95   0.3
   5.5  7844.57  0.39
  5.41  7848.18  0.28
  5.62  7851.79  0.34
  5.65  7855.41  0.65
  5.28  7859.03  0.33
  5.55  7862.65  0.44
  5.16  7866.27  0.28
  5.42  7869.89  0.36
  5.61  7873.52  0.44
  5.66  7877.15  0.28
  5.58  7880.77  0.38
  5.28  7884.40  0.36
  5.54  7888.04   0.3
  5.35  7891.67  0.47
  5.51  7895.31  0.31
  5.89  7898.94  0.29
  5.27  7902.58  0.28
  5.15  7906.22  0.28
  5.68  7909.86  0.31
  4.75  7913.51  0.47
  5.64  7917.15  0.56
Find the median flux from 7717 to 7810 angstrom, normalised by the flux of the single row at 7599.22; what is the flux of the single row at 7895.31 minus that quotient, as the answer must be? 4.4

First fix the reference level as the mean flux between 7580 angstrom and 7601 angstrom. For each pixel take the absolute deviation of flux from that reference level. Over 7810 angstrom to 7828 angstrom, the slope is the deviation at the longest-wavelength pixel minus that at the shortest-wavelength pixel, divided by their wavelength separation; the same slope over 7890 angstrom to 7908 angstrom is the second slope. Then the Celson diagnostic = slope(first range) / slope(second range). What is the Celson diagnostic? 1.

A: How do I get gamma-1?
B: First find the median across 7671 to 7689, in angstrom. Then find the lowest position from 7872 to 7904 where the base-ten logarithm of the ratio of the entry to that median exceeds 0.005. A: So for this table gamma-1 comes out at 7873.52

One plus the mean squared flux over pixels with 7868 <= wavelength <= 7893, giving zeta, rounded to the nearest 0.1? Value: 31.2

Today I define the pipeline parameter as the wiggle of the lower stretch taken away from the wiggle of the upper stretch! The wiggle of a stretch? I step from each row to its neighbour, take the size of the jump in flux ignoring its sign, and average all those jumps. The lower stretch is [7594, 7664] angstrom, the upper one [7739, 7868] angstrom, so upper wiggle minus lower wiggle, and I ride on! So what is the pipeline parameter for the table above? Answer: -0.21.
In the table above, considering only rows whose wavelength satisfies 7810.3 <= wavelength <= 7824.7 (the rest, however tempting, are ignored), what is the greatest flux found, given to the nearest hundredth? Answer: 6.07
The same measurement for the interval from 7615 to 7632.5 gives 6.10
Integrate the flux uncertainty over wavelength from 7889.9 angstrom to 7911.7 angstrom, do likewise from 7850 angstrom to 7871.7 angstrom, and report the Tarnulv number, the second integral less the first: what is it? 1.6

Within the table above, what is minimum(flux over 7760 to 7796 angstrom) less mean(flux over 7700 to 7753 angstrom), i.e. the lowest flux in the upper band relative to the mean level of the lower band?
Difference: -0.49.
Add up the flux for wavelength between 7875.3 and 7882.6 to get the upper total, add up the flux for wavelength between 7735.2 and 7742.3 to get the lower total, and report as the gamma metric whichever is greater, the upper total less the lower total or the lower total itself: 11.1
